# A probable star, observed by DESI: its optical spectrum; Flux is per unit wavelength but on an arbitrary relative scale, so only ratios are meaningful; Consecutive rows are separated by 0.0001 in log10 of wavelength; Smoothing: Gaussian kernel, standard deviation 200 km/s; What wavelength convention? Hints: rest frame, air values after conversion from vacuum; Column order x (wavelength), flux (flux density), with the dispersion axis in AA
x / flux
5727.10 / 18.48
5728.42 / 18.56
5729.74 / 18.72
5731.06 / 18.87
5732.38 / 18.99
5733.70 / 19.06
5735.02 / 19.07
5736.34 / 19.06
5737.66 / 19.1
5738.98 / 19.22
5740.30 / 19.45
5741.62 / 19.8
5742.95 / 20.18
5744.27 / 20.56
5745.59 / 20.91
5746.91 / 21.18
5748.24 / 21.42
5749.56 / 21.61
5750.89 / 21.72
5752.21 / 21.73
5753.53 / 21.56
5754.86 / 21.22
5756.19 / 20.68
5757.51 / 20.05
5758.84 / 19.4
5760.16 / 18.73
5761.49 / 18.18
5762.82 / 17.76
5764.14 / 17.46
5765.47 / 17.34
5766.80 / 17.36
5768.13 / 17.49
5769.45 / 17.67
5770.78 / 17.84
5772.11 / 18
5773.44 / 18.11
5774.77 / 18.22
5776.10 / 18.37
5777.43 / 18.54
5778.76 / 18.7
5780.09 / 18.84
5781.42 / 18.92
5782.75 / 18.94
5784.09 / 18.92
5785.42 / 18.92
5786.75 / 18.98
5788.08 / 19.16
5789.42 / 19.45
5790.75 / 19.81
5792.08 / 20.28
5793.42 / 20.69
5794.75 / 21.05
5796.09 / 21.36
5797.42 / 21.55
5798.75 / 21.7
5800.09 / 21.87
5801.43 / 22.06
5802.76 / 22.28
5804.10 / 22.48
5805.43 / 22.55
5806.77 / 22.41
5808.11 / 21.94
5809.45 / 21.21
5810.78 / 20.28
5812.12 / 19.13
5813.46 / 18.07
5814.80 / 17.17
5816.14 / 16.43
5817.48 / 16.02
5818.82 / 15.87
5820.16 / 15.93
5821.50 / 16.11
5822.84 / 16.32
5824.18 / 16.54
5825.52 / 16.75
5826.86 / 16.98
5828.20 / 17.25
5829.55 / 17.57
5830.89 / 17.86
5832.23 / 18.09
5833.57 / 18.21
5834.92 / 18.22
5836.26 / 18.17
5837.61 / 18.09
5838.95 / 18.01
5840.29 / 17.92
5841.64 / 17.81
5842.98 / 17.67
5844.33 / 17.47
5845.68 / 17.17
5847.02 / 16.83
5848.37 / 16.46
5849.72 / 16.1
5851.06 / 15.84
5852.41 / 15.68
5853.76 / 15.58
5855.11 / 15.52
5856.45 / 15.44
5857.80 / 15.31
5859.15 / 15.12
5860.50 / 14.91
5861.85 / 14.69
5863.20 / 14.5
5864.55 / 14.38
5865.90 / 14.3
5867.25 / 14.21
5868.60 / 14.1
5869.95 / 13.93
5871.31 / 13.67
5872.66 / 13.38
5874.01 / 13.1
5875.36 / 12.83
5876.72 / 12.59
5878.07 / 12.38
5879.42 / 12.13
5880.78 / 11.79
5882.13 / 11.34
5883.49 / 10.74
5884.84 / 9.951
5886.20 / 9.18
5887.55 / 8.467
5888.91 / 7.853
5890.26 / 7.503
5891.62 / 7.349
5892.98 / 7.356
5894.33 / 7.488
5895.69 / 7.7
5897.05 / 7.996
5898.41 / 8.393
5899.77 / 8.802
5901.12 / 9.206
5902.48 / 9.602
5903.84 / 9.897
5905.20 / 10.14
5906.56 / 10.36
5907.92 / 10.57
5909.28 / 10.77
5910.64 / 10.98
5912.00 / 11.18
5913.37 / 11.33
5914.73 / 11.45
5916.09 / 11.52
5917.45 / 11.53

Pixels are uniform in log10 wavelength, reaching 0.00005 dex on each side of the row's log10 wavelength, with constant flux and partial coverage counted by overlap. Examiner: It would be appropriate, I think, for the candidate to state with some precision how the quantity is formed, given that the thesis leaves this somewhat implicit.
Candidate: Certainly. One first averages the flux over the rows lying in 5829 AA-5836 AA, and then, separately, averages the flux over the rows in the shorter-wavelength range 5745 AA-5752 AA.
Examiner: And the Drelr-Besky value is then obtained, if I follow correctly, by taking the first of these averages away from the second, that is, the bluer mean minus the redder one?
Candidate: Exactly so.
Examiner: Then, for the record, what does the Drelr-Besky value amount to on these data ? 3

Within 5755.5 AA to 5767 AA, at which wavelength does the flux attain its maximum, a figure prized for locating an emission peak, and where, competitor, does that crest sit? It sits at 5756.19 AA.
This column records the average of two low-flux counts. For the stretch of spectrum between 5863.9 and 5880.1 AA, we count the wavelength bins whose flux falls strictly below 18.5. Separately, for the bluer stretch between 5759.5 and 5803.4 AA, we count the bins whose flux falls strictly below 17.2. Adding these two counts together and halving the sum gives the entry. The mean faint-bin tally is 6.0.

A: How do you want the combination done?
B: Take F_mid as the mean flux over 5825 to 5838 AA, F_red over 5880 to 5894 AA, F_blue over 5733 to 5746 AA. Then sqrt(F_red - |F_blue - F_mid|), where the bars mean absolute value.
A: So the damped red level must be 2.7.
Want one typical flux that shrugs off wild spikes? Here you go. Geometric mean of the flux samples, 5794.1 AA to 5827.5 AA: 19.2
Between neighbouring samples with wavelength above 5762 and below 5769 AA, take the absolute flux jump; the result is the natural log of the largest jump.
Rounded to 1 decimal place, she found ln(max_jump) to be -1.2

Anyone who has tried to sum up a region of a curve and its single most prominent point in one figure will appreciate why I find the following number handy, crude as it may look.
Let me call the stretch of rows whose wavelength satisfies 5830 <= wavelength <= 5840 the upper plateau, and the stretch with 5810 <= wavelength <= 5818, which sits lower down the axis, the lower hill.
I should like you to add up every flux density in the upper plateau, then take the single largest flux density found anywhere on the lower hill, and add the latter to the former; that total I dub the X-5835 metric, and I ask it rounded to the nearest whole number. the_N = 147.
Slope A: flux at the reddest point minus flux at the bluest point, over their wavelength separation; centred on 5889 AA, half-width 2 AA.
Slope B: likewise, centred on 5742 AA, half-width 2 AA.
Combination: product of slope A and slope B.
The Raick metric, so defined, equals -0.10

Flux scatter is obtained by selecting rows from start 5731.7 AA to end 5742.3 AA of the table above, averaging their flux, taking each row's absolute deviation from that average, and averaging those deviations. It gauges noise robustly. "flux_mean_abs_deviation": 0.20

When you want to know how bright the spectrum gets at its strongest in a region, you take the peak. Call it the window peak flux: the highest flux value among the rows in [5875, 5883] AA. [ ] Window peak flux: 12.83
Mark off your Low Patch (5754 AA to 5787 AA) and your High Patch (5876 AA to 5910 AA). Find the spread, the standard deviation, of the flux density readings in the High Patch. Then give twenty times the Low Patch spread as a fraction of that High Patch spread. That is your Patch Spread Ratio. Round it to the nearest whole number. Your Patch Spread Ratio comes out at 12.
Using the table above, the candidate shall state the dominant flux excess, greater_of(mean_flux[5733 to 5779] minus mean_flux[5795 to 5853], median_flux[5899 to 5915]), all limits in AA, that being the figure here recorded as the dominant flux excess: 10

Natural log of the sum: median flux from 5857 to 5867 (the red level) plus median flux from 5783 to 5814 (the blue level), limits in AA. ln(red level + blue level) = 3.58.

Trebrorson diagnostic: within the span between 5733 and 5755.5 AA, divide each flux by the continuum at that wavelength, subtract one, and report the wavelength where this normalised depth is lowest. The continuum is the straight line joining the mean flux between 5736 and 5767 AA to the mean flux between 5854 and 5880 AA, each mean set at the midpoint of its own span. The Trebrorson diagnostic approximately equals 5733.70 AA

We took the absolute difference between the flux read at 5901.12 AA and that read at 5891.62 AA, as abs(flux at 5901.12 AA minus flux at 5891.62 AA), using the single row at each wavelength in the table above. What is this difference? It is 1.9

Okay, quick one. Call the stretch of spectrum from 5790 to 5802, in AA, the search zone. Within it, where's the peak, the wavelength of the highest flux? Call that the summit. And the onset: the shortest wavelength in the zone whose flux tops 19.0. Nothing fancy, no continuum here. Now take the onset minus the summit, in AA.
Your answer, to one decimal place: -10.7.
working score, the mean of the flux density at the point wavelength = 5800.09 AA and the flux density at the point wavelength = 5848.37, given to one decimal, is 19.2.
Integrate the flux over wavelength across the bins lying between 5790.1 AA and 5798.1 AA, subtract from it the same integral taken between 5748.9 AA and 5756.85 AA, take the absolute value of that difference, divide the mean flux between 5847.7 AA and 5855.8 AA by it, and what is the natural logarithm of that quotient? 1.4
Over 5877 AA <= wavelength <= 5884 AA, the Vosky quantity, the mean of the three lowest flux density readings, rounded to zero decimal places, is 11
